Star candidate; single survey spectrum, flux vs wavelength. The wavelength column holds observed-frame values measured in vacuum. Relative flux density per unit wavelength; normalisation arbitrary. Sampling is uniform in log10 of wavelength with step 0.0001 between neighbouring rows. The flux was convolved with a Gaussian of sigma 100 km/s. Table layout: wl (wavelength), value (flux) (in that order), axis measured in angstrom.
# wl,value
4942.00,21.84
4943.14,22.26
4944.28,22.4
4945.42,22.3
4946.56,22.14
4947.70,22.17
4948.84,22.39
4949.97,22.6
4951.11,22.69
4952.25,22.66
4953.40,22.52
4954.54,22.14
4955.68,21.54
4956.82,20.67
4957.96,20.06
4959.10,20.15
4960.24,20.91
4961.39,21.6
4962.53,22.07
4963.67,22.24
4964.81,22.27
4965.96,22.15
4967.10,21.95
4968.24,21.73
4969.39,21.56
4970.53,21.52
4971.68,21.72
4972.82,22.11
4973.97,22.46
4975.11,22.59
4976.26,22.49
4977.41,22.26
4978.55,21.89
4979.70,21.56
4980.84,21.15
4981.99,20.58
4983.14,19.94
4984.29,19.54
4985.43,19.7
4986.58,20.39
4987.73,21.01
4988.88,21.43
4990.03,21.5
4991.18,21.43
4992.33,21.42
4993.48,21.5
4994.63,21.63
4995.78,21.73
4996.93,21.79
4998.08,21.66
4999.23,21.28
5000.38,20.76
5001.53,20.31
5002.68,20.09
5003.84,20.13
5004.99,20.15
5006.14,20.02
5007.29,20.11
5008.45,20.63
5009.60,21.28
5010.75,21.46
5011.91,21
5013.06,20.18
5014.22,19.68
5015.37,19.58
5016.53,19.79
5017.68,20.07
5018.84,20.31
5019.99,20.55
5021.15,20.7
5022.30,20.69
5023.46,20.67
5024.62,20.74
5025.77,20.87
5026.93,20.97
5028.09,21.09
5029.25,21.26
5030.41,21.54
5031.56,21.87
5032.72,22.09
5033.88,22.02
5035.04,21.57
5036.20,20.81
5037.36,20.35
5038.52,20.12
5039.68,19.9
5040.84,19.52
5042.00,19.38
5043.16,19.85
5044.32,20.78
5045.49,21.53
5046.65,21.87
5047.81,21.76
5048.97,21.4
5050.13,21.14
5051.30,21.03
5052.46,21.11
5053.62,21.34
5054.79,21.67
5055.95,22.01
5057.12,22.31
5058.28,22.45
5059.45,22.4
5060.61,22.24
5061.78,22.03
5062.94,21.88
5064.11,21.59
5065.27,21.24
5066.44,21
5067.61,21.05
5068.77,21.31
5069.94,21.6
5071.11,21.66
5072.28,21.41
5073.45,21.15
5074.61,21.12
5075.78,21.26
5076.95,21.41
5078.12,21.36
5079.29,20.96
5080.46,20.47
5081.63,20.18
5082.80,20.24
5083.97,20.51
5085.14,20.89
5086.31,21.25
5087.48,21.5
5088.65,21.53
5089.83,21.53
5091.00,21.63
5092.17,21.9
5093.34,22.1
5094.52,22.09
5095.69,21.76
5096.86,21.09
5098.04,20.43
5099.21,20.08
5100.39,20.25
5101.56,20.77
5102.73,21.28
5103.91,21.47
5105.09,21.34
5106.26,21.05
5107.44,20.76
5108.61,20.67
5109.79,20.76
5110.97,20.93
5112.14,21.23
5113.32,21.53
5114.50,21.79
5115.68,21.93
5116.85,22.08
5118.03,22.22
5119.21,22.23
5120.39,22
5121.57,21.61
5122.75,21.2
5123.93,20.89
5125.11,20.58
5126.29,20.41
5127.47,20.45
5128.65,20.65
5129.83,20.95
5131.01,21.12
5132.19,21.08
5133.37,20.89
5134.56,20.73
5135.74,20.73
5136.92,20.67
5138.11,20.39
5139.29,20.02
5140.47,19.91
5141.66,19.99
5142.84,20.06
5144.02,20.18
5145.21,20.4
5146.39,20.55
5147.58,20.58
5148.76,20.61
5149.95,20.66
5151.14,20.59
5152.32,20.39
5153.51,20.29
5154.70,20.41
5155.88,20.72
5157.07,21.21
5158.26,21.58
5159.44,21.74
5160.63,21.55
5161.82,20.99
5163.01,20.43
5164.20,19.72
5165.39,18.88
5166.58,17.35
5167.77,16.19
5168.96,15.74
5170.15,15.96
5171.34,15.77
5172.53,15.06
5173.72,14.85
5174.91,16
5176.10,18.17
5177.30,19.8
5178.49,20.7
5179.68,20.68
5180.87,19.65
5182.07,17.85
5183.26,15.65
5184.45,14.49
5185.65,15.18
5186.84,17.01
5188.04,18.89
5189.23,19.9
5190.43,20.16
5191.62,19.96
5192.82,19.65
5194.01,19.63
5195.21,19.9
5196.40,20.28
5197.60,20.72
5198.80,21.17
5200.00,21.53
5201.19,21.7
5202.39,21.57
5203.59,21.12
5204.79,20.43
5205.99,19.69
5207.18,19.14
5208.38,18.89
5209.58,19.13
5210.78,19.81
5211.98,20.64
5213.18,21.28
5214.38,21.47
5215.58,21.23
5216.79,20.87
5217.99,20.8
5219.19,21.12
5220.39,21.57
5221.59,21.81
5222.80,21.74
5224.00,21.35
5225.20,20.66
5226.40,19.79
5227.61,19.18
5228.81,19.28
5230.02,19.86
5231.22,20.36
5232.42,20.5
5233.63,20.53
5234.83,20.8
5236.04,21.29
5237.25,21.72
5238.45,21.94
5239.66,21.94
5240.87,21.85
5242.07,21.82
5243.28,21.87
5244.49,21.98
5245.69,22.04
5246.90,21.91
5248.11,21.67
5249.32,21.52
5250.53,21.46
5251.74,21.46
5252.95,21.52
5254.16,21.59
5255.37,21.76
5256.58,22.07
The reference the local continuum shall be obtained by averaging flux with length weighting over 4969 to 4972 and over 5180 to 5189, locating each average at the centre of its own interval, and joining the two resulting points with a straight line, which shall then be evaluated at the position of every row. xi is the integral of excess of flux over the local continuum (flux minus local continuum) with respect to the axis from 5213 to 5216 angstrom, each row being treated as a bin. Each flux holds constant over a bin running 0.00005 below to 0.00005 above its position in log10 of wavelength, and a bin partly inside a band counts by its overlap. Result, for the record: 14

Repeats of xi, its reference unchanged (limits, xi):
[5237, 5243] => 35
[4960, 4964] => 0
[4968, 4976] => 3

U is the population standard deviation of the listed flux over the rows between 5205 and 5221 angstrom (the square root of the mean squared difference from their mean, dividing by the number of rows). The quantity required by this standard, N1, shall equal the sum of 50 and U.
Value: 50.93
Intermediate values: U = 0.9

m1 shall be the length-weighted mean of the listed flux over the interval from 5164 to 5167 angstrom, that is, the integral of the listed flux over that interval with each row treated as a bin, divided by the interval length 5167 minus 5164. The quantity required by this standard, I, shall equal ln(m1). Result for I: 2.92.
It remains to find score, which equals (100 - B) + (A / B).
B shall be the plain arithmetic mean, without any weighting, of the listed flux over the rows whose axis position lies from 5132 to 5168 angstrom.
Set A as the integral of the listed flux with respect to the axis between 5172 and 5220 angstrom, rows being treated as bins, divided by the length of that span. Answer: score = 80.6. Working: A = 19.4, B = 20.3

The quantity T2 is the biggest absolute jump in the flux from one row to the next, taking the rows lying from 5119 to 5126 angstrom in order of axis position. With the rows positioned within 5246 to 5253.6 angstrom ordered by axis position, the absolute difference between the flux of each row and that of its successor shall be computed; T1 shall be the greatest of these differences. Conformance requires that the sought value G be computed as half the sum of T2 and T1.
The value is 0.3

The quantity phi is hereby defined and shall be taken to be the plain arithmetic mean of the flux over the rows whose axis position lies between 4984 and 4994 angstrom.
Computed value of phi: 20.9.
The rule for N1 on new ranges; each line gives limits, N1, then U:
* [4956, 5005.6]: 50.82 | 0.8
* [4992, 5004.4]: 50.64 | 0.6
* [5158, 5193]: 52.30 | 2.3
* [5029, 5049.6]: 50.88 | 0.9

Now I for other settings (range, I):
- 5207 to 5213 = 2.98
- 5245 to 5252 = 3.08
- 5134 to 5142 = 3.01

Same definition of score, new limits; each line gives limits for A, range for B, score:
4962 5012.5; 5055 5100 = 79.6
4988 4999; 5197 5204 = 79.7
